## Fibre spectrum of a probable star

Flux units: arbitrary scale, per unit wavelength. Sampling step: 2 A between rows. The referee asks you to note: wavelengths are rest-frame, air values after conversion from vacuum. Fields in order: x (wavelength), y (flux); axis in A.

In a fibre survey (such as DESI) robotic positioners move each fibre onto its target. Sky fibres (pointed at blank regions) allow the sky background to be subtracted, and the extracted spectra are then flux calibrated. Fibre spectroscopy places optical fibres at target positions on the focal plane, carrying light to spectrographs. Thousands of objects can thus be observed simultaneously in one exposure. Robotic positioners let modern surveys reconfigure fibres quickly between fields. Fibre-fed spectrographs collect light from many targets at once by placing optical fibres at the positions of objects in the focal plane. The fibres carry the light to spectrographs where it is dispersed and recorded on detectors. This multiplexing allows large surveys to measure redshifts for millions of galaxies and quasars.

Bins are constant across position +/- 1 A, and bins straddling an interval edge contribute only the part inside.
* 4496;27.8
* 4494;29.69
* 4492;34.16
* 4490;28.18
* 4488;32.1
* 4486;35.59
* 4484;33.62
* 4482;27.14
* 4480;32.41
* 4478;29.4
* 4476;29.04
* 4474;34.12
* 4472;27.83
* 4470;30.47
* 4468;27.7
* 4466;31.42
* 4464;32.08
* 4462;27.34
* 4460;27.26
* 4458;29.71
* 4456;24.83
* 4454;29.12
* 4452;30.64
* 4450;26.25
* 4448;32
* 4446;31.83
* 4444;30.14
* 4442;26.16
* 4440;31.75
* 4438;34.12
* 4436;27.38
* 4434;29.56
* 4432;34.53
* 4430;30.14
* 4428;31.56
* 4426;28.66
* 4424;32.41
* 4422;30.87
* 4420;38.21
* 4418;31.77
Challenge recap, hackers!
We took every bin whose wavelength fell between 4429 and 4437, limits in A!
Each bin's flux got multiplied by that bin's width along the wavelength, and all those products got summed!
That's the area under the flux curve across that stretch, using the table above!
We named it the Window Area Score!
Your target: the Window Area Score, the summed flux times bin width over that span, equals 243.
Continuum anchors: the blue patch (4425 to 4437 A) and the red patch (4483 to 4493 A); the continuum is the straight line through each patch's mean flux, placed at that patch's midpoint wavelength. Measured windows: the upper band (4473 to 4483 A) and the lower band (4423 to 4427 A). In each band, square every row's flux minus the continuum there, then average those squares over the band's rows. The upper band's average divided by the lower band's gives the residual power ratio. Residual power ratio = 2.6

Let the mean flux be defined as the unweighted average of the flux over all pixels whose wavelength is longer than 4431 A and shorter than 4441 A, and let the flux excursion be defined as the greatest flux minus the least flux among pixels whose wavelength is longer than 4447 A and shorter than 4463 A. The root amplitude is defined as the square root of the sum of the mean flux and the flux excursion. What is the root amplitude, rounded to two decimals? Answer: 6.22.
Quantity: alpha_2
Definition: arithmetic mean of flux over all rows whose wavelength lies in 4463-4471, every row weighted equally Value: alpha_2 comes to 30.4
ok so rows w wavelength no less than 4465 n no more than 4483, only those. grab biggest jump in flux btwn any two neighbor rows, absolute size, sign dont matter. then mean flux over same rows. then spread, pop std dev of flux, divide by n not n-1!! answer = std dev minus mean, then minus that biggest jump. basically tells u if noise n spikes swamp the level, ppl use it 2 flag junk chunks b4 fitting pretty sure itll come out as -34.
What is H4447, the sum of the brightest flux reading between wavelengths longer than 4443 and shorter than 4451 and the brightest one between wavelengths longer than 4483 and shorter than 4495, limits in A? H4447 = 67.6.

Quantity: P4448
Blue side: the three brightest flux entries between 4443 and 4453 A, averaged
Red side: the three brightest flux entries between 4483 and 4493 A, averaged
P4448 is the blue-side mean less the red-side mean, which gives -3.0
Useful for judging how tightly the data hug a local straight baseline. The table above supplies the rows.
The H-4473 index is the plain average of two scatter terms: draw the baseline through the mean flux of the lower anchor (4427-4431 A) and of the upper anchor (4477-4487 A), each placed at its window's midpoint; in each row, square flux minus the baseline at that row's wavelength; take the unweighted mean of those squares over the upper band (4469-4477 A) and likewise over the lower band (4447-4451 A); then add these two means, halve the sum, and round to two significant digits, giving 9.6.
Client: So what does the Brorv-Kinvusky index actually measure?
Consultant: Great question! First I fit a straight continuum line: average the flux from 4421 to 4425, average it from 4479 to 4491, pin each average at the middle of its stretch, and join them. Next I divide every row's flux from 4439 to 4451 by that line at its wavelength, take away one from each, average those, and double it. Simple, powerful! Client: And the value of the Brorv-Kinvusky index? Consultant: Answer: -0.12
